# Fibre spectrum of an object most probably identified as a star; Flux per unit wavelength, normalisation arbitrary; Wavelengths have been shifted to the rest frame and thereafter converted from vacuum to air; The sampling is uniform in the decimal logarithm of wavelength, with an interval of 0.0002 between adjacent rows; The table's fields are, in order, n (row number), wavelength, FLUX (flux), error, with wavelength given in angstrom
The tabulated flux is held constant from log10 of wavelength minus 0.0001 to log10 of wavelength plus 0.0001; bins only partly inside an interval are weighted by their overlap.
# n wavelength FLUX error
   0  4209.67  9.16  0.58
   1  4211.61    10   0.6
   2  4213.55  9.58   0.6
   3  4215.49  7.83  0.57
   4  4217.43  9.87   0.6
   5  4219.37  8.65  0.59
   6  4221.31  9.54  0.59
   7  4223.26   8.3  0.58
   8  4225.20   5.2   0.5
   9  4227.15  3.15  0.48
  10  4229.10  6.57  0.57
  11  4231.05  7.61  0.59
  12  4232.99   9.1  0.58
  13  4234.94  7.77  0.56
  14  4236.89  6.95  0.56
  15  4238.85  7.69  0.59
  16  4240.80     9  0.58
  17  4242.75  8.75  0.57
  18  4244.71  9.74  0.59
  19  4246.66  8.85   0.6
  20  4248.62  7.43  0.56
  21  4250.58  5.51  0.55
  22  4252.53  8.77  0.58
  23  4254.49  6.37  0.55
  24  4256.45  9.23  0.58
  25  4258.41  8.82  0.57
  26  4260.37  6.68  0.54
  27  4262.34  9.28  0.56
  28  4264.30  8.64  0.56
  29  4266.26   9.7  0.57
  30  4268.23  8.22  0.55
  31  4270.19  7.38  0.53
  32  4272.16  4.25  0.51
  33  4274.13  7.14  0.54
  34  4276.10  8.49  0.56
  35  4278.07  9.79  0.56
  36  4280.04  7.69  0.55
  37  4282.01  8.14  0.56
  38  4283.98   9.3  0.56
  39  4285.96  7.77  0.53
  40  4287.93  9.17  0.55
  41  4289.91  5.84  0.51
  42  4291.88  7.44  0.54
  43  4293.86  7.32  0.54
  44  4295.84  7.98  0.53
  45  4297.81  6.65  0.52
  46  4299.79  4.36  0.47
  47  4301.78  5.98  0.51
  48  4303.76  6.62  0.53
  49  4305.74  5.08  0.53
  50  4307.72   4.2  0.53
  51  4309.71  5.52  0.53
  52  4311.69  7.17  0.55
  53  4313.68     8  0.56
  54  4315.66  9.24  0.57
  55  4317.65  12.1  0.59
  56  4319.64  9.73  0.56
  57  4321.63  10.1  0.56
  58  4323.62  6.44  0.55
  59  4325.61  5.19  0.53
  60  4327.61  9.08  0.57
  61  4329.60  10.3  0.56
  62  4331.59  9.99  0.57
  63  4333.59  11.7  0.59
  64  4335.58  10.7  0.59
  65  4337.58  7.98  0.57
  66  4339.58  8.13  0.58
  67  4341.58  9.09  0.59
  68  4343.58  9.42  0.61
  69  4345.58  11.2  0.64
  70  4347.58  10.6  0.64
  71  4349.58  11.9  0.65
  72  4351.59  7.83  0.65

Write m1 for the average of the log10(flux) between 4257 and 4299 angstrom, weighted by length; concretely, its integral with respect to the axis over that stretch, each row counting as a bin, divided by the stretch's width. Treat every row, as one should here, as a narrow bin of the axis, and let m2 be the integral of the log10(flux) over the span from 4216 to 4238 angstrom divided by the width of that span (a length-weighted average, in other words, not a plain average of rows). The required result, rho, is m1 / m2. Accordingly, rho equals 1.04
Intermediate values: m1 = 0.89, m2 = 0.86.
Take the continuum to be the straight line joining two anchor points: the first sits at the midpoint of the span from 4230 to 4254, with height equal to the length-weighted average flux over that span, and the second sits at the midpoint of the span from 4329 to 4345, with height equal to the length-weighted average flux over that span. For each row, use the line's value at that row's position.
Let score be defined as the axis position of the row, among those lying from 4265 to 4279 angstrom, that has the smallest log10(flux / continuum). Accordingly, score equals 4272.16 angstrom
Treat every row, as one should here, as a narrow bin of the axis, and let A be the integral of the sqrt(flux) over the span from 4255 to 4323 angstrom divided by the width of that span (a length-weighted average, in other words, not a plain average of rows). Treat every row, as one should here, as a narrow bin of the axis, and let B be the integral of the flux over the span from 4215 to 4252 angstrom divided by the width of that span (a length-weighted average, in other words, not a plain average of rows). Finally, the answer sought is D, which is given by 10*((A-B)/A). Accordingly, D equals -18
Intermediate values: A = 2.76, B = 7.8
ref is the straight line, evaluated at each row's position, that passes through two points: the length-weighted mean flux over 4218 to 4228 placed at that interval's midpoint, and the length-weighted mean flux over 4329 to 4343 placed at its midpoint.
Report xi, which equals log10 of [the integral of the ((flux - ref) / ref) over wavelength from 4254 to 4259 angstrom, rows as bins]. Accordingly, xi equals -0.6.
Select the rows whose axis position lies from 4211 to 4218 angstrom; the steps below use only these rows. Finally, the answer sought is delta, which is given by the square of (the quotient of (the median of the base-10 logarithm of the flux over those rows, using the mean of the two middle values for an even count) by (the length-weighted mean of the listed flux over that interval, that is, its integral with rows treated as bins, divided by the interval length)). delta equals 0.0114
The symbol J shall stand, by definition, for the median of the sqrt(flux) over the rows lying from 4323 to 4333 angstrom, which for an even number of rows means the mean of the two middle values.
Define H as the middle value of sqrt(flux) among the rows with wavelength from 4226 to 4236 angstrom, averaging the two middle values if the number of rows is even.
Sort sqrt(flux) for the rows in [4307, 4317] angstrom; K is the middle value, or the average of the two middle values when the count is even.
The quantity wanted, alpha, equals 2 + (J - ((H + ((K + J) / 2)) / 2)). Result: 2.21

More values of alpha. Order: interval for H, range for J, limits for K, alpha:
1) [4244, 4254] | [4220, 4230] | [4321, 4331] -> 1.69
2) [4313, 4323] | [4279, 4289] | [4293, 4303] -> 1.94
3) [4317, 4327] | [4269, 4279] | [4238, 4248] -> 1.73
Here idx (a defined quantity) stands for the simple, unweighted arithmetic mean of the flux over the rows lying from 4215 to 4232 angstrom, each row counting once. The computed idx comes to 7.4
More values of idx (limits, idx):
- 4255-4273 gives 8.0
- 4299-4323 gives 7.3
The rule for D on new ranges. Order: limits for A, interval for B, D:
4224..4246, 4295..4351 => -21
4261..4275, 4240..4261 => -19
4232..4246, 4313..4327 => -20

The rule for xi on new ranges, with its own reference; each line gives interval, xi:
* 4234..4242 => -0.4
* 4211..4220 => 0.5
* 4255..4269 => 0.0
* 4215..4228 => -0.1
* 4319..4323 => -0.9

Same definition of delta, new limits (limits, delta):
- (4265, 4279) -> 0.0135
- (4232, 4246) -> 0.0125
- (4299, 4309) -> 0.0179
